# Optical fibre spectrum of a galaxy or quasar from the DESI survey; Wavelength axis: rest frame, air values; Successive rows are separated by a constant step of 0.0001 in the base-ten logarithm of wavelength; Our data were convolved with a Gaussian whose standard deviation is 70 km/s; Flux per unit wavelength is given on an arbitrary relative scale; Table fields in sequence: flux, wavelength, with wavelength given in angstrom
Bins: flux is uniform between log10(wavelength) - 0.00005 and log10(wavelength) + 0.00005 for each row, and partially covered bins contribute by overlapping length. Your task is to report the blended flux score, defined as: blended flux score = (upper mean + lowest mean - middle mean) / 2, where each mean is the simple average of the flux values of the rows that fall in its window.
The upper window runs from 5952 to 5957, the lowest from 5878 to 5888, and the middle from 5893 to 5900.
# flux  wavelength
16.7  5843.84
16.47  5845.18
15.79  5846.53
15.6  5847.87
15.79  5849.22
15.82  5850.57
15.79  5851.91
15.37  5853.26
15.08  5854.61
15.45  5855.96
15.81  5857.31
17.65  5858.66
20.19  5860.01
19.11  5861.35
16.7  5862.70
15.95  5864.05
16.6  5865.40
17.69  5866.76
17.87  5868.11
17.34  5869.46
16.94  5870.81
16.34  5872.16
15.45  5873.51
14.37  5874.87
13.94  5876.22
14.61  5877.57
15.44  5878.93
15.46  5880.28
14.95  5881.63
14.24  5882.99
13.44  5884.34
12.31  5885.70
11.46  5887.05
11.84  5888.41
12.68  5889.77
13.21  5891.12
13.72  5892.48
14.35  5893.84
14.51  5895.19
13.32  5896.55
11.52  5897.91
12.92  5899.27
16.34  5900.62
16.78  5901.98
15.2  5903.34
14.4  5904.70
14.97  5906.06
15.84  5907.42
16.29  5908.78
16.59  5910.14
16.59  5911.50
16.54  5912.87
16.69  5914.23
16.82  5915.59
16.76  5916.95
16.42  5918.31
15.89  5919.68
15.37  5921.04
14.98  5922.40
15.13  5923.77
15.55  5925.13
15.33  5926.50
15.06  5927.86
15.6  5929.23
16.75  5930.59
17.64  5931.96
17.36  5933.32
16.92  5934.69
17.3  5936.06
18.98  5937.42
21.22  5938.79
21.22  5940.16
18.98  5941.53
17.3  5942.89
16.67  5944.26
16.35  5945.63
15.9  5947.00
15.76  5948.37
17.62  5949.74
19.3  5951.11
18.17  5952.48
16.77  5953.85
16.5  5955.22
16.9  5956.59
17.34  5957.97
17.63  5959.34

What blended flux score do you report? 8.8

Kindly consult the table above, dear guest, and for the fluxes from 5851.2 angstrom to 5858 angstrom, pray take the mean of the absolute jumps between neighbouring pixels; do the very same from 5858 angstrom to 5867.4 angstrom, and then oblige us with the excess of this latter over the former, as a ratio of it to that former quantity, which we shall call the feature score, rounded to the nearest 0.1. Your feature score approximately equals 2.9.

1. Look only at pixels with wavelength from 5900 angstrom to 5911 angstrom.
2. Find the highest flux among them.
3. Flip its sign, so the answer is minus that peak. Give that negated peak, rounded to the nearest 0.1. -16.8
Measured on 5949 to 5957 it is -19.3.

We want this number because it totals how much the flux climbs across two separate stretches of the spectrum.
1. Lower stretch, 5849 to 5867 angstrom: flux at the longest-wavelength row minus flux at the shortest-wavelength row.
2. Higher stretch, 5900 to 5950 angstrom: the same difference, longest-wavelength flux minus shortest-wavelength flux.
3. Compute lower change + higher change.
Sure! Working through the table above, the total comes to 3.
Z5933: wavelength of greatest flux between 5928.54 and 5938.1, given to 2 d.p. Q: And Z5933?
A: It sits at 5937.42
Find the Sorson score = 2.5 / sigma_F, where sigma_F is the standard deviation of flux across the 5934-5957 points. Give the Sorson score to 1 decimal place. 1.5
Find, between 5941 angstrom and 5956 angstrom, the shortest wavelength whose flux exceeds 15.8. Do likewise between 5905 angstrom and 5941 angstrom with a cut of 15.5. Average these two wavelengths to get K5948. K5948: 5924.5 angstrom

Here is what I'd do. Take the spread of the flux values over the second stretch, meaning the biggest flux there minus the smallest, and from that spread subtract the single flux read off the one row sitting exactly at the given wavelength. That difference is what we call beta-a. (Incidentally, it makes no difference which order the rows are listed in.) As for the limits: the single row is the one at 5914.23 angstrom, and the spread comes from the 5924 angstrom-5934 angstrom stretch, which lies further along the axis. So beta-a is -14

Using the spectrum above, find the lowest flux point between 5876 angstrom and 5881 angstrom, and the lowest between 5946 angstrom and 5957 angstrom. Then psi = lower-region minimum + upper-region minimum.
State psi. 29.7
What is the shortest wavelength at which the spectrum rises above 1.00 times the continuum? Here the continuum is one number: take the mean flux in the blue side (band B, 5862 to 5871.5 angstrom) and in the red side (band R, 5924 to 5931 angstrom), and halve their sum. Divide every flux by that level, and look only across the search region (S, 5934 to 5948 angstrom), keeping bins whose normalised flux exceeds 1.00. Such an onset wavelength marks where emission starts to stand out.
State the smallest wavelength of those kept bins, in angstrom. 5934.69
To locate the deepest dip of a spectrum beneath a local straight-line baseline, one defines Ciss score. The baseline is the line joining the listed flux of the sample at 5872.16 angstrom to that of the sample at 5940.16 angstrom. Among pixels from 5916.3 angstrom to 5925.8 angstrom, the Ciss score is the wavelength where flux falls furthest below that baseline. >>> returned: 5922.40 angstrom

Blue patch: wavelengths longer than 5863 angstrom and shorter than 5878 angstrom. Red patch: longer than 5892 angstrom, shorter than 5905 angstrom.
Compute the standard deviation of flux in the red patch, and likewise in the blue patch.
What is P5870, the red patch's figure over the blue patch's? 1.15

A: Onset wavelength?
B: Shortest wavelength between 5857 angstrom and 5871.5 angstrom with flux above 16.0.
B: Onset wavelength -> 5858.66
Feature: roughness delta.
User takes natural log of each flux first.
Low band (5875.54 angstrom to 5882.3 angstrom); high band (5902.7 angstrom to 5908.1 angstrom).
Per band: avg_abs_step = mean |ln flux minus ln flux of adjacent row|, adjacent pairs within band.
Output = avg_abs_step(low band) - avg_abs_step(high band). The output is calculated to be -0.016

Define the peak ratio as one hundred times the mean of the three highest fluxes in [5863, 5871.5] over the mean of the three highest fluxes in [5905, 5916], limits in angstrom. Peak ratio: 106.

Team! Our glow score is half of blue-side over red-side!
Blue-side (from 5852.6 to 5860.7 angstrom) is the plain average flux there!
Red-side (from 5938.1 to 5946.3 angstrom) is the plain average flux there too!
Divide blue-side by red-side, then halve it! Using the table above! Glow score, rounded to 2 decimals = 0.45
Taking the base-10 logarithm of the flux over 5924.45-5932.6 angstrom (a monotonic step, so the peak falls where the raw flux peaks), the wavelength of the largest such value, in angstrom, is 5931.96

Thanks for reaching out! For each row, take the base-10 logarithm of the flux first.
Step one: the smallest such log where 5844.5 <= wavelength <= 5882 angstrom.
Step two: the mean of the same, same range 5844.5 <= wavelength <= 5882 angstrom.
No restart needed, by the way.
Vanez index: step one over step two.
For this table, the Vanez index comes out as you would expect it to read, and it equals 0.947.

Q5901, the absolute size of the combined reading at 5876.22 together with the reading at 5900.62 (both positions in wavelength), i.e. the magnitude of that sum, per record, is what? 30.3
